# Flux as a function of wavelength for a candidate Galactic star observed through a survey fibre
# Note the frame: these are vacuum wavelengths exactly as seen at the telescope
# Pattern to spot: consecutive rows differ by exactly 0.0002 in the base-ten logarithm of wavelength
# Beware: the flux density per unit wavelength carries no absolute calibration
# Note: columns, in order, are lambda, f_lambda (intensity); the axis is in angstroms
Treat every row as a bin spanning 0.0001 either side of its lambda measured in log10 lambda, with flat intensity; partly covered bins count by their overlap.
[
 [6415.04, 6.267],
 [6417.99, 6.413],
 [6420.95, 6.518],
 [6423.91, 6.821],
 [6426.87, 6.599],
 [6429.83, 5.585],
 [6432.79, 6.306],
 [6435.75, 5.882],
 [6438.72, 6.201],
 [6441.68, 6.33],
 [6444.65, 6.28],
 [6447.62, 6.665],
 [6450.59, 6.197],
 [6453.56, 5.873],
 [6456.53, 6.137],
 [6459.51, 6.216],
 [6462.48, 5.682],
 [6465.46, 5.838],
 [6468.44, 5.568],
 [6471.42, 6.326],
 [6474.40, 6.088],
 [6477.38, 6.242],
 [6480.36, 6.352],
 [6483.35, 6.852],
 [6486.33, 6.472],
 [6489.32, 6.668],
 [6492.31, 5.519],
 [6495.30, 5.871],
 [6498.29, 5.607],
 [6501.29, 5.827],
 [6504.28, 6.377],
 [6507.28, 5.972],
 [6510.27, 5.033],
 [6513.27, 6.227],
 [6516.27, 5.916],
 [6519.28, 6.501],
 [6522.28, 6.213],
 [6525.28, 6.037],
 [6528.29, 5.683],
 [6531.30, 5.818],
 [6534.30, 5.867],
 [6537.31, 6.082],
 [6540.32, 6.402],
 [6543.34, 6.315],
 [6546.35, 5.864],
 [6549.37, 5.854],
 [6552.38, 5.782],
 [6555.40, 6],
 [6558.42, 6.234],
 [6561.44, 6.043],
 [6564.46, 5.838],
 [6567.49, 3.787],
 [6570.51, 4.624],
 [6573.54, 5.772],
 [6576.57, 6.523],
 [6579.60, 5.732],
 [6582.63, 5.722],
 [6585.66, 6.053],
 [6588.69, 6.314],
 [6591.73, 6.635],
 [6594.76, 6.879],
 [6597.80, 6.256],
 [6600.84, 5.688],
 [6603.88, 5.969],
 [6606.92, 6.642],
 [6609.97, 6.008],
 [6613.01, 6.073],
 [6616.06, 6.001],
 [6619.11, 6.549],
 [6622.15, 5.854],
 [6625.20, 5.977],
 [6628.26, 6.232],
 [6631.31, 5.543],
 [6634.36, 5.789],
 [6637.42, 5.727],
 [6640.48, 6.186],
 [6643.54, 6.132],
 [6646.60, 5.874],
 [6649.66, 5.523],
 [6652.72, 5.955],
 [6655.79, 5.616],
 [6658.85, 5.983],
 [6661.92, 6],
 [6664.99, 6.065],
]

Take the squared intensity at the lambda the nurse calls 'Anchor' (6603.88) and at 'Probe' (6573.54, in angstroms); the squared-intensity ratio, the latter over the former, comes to 0.94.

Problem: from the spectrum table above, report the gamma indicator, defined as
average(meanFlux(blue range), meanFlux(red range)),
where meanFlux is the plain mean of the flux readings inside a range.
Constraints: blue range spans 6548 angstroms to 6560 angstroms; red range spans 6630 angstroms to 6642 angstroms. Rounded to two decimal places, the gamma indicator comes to 5.89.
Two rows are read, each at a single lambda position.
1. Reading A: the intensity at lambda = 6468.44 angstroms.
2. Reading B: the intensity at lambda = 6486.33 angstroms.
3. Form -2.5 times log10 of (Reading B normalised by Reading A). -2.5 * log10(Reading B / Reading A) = -0.16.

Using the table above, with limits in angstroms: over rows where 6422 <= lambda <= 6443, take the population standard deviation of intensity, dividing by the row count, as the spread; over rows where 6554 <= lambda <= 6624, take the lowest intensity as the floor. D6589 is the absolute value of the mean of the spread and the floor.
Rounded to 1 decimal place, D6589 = 2.1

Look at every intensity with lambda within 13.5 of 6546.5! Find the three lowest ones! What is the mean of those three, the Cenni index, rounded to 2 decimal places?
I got 5.83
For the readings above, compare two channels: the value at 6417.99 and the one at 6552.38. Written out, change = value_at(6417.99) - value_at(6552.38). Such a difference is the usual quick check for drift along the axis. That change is 0.63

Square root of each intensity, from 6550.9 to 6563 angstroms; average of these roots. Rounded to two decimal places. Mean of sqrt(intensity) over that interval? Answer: 2.45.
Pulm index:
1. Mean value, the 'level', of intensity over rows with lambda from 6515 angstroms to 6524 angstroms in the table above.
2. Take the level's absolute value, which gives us 6.21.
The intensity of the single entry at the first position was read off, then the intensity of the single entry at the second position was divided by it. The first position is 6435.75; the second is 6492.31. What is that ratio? 0.938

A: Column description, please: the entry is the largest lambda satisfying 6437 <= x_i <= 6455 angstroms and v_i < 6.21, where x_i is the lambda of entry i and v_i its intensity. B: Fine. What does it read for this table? 6453.56 angstroms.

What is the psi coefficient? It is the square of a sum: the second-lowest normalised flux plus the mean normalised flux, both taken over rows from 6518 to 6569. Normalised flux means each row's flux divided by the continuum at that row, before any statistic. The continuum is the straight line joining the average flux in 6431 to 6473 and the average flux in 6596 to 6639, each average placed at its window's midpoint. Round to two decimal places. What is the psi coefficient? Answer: 3.65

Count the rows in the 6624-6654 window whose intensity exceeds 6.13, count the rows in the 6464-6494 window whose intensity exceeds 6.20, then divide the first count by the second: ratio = 0.50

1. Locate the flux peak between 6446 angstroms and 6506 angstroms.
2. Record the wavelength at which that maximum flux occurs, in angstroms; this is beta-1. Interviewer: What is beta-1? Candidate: 6483.35 angstroms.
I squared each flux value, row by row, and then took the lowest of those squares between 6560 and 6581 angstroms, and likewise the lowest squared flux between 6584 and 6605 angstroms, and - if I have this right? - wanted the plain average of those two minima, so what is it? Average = 23.3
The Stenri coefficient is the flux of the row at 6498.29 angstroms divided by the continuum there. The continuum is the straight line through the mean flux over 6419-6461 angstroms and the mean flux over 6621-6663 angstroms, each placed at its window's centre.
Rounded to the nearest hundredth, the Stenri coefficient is 0.91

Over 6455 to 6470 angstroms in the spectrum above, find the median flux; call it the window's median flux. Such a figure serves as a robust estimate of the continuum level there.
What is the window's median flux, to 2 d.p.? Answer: 5.84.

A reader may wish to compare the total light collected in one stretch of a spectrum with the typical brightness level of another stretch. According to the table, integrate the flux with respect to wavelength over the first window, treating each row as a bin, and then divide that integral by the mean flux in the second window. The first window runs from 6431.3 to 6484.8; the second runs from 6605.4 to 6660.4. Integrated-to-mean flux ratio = 55.2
